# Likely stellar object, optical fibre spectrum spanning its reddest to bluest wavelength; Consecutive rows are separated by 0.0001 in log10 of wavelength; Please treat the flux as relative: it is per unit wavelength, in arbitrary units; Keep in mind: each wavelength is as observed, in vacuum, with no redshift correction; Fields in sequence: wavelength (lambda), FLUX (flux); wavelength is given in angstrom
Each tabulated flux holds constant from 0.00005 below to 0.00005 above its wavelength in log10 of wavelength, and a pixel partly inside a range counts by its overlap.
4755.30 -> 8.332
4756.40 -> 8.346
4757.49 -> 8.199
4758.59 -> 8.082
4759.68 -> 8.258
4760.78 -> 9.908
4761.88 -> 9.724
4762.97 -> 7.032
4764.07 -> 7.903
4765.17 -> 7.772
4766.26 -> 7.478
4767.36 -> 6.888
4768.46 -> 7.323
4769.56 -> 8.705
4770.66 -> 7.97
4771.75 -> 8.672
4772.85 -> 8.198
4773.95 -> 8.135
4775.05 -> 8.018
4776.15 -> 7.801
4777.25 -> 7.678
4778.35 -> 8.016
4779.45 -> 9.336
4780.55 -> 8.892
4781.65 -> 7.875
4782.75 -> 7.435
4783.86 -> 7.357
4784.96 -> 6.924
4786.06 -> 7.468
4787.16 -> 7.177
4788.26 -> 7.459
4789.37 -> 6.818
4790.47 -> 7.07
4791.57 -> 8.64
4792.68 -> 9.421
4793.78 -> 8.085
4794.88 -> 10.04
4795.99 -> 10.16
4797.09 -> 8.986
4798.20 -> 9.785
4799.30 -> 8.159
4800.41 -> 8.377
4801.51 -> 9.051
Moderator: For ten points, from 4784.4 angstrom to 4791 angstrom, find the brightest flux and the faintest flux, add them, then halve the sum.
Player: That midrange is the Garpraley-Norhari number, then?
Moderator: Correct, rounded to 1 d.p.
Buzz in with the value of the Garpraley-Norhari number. 7.1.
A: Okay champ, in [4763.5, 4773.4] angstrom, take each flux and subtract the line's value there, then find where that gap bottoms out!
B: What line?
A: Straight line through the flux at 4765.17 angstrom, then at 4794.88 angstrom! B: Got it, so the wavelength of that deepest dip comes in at 4767.36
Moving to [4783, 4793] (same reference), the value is 4789.37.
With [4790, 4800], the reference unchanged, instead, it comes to 4790.47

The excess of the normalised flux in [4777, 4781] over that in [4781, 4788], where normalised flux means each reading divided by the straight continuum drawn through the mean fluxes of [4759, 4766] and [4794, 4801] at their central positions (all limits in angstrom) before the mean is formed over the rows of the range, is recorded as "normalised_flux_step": 0.14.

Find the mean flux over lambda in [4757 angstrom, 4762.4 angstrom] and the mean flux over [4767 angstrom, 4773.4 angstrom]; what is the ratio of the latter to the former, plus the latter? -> 8.9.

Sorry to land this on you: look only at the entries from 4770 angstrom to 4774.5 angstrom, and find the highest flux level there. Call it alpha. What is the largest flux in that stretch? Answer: 8.672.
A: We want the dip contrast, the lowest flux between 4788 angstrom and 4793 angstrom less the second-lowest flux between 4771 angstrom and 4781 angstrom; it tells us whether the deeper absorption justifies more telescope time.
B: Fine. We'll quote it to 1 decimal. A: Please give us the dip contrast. -1.0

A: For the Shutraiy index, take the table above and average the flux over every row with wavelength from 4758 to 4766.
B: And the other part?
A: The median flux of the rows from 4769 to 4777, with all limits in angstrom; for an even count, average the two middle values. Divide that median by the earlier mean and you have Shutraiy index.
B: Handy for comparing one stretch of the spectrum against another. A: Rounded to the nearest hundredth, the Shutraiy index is 0.97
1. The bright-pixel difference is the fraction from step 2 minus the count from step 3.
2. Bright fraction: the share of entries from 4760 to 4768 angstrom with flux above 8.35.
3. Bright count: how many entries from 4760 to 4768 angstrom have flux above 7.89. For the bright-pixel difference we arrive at -2.7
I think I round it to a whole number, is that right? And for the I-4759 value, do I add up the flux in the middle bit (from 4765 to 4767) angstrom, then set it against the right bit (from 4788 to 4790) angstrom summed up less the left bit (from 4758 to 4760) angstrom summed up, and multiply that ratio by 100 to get -739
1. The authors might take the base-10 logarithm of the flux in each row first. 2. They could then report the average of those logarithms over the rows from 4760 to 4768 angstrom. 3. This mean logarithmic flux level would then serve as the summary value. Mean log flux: 0.904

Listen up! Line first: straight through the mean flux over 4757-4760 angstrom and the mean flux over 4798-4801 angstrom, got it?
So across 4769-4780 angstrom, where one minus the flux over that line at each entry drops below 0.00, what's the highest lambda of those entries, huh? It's 4779.45 angstrom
